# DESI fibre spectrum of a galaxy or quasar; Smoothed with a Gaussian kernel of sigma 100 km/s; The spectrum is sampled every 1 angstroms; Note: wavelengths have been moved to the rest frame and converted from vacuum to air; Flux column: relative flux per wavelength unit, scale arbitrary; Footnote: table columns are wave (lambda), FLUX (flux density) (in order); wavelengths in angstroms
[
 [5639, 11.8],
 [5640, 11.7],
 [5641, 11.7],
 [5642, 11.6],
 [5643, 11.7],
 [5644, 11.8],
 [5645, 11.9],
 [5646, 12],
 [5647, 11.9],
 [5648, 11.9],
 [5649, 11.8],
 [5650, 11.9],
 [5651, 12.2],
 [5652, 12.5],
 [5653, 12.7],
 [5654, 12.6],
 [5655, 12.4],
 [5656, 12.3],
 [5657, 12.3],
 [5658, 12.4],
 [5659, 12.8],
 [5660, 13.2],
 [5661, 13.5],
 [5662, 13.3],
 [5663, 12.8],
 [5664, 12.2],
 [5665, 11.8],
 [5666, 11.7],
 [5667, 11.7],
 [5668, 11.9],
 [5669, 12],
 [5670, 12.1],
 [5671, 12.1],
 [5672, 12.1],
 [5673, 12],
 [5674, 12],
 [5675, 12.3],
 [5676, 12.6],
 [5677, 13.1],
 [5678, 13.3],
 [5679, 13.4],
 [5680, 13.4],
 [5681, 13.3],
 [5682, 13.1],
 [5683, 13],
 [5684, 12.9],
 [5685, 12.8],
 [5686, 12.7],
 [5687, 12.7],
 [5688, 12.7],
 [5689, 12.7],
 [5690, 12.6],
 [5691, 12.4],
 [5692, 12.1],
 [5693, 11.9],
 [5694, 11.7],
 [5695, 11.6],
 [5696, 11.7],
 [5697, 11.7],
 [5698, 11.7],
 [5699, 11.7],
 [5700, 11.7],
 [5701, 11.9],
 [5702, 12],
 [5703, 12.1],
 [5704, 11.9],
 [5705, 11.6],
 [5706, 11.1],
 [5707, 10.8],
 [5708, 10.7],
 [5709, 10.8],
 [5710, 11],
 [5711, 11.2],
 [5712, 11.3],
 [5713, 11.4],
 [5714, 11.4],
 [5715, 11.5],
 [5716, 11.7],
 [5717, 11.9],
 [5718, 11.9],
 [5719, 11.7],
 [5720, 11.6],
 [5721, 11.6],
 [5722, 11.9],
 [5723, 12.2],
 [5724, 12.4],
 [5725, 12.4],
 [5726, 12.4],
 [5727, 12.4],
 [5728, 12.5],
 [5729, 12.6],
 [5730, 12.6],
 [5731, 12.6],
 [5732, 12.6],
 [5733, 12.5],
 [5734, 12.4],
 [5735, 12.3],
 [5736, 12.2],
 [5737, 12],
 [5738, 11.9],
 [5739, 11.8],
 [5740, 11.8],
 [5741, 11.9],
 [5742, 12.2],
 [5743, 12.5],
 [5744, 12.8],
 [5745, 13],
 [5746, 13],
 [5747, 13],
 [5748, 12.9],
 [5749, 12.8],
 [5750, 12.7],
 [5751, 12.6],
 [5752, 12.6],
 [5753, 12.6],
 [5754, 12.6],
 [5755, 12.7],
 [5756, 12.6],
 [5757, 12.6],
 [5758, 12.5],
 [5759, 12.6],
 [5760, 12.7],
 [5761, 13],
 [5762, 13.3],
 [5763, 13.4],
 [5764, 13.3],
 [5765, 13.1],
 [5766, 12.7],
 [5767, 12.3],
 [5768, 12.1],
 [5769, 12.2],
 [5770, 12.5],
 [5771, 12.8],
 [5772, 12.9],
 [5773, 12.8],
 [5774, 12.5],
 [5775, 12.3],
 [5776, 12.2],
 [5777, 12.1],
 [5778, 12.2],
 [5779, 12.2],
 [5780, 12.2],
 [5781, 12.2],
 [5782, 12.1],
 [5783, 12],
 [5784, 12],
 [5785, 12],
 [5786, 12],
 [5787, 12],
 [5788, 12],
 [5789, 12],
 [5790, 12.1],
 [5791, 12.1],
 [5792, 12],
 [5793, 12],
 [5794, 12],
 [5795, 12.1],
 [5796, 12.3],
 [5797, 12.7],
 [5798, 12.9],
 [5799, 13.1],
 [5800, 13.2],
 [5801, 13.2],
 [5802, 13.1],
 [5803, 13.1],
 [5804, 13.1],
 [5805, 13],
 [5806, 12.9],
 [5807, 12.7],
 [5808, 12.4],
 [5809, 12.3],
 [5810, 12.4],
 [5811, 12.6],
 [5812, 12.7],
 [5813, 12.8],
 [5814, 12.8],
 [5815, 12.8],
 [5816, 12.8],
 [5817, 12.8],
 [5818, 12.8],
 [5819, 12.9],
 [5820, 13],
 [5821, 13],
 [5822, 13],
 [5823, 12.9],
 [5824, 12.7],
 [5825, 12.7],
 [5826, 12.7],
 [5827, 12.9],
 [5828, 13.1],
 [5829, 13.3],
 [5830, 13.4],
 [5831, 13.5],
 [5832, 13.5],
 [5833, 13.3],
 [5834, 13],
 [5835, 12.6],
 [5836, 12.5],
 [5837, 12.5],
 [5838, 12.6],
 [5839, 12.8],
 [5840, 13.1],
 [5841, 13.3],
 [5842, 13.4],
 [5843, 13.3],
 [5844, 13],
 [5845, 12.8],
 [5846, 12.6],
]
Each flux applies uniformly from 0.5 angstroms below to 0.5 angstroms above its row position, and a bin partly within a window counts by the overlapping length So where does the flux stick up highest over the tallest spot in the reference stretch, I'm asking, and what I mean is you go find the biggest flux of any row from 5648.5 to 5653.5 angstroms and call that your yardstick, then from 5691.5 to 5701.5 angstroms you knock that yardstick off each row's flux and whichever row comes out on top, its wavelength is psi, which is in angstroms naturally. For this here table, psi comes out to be 5692 angstroms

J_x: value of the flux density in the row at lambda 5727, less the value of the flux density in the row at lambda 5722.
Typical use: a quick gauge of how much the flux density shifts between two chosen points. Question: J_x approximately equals 0.50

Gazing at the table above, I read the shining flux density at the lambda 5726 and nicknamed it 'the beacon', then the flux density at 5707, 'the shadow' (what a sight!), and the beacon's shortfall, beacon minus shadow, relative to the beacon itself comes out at 0.13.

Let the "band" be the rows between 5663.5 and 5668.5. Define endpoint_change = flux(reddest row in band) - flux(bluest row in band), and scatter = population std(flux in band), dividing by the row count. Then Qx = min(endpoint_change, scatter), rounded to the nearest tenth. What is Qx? -0.3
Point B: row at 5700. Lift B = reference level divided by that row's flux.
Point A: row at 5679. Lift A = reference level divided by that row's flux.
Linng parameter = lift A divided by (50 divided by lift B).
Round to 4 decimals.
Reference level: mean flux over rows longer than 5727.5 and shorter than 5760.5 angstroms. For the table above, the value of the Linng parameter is 0.0200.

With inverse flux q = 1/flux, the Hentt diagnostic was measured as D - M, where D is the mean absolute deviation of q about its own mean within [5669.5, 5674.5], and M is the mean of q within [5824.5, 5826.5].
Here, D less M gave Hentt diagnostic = -0.0784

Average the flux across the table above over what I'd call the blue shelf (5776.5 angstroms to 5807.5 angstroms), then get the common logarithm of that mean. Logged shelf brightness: 1.09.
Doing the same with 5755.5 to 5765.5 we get 1.11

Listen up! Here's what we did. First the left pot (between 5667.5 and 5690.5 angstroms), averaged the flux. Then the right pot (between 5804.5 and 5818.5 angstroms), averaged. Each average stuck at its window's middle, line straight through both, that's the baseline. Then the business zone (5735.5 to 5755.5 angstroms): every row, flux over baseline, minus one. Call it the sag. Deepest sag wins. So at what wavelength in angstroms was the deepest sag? 5740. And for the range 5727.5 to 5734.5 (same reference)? 5734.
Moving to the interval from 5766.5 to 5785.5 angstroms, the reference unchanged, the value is 5785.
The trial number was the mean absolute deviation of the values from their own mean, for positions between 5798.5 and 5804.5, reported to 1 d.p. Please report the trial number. 0.0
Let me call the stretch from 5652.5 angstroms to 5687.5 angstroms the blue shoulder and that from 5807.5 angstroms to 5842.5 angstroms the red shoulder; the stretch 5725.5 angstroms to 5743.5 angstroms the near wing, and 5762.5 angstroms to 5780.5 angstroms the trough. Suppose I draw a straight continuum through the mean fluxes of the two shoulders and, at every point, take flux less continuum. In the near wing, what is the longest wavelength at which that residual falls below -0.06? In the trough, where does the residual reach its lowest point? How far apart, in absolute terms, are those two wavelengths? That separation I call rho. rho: 34 angstroms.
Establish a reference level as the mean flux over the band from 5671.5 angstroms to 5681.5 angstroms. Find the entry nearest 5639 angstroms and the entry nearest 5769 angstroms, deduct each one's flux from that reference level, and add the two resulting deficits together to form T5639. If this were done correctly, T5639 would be 1.5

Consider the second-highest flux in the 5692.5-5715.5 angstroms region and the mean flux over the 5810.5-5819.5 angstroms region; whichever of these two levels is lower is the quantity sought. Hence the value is 12.0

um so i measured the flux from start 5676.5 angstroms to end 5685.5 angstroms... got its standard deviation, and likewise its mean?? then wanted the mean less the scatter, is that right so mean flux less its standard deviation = 12.9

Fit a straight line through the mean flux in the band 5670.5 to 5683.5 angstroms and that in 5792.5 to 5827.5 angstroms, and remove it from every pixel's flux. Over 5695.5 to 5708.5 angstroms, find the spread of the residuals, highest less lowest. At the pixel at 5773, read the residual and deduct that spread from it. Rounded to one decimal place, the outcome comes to -1.4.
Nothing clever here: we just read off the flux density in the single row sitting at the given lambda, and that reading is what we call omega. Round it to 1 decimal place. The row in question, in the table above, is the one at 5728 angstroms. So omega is 12.5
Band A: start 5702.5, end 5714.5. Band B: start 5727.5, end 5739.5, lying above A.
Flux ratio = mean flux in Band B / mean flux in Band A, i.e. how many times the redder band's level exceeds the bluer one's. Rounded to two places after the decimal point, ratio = 1.09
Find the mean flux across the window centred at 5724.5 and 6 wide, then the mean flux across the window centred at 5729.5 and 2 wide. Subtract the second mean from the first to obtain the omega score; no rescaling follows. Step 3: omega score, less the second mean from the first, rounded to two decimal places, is -0.32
